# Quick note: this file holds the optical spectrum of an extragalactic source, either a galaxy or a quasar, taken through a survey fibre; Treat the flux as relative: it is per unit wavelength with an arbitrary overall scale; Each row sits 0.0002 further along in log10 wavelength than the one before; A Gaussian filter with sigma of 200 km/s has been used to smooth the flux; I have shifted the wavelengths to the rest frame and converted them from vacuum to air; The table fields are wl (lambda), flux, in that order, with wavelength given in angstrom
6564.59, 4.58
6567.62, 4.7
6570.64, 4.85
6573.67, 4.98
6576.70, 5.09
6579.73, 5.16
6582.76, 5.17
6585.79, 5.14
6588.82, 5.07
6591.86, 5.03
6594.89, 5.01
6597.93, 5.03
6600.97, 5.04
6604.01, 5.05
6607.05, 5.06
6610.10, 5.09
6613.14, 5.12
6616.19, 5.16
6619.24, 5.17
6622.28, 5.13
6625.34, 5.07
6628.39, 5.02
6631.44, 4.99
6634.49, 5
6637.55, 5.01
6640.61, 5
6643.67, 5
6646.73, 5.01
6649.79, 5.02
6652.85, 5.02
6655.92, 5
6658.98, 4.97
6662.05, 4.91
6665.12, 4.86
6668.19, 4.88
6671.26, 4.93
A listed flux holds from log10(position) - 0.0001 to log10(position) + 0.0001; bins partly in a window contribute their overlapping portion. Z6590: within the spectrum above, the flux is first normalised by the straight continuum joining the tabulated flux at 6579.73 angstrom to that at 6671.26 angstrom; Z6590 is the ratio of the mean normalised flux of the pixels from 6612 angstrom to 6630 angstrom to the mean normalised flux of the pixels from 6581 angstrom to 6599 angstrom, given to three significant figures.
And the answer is 1.02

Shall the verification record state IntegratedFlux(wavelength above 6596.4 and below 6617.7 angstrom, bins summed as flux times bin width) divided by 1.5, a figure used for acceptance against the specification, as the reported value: 72.1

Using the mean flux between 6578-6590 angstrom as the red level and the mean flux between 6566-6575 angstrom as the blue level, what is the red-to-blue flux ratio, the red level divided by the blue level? 1.06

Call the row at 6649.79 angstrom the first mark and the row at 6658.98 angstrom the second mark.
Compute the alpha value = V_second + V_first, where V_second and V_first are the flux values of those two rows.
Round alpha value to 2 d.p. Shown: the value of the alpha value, 9.99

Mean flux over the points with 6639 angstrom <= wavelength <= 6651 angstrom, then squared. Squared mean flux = 25.1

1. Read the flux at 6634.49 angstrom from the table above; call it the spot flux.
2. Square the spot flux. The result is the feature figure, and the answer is 25.0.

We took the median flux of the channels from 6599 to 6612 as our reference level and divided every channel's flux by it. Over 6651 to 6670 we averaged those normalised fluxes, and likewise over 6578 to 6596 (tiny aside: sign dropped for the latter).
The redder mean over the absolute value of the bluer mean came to 0.969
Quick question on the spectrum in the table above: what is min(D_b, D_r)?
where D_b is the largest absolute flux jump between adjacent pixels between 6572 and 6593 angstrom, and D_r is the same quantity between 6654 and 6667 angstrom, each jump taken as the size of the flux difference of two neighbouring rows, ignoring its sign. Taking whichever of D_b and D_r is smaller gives 0.060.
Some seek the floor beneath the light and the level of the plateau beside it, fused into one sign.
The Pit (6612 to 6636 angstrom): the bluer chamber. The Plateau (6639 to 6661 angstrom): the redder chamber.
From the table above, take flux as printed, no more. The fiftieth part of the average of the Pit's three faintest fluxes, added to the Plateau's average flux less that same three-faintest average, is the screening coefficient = 0.10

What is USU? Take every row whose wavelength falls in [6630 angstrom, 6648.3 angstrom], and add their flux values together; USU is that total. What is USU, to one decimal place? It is 30.0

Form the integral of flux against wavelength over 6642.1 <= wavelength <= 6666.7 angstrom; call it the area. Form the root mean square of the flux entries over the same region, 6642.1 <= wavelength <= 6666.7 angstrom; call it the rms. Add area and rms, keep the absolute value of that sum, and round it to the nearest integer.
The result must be 127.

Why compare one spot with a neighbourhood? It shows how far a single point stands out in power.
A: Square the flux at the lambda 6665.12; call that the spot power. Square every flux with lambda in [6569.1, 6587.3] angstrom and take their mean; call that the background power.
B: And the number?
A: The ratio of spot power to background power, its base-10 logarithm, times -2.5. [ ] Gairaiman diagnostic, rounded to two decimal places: 0.09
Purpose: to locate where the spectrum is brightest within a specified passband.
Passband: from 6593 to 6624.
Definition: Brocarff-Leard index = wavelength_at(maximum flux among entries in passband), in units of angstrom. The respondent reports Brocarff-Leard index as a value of 6619.24 angstrom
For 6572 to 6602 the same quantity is 6582.76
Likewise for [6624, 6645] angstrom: 6625.34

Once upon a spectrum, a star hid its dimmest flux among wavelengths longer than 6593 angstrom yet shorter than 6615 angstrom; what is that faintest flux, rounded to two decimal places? 5.01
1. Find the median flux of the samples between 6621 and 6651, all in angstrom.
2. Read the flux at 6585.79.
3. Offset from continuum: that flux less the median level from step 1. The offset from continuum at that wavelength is 0.13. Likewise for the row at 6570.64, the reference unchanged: -0.16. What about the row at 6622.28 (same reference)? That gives 0.12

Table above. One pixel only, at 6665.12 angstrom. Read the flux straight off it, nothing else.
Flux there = 4.86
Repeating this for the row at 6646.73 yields 5.01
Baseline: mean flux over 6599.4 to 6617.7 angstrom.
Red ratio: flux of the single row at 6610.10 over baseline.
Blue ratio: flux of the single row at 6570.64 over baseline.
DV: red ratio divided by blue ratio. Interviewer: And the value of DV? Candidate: 1.05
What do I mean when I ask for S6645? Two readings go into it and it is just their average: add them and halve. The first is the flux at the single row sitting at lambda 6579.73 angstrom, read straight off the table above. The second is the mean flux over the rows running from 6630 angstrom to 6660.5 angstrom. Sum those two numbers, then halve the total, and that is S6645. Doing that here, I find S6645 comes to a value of 5.08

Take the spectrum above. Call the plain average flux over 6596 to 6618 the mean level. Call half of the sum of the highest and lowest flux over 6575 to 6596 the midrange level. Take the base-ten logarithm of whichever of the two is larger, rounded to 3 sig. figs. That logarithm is 0.707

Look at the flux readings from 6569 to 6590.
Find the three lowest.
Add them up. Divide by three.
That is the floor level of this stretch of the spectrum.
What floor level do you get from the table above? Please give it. 4.97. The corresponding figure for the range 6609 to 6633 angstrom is 5.03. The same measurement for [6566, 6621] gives 4.84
